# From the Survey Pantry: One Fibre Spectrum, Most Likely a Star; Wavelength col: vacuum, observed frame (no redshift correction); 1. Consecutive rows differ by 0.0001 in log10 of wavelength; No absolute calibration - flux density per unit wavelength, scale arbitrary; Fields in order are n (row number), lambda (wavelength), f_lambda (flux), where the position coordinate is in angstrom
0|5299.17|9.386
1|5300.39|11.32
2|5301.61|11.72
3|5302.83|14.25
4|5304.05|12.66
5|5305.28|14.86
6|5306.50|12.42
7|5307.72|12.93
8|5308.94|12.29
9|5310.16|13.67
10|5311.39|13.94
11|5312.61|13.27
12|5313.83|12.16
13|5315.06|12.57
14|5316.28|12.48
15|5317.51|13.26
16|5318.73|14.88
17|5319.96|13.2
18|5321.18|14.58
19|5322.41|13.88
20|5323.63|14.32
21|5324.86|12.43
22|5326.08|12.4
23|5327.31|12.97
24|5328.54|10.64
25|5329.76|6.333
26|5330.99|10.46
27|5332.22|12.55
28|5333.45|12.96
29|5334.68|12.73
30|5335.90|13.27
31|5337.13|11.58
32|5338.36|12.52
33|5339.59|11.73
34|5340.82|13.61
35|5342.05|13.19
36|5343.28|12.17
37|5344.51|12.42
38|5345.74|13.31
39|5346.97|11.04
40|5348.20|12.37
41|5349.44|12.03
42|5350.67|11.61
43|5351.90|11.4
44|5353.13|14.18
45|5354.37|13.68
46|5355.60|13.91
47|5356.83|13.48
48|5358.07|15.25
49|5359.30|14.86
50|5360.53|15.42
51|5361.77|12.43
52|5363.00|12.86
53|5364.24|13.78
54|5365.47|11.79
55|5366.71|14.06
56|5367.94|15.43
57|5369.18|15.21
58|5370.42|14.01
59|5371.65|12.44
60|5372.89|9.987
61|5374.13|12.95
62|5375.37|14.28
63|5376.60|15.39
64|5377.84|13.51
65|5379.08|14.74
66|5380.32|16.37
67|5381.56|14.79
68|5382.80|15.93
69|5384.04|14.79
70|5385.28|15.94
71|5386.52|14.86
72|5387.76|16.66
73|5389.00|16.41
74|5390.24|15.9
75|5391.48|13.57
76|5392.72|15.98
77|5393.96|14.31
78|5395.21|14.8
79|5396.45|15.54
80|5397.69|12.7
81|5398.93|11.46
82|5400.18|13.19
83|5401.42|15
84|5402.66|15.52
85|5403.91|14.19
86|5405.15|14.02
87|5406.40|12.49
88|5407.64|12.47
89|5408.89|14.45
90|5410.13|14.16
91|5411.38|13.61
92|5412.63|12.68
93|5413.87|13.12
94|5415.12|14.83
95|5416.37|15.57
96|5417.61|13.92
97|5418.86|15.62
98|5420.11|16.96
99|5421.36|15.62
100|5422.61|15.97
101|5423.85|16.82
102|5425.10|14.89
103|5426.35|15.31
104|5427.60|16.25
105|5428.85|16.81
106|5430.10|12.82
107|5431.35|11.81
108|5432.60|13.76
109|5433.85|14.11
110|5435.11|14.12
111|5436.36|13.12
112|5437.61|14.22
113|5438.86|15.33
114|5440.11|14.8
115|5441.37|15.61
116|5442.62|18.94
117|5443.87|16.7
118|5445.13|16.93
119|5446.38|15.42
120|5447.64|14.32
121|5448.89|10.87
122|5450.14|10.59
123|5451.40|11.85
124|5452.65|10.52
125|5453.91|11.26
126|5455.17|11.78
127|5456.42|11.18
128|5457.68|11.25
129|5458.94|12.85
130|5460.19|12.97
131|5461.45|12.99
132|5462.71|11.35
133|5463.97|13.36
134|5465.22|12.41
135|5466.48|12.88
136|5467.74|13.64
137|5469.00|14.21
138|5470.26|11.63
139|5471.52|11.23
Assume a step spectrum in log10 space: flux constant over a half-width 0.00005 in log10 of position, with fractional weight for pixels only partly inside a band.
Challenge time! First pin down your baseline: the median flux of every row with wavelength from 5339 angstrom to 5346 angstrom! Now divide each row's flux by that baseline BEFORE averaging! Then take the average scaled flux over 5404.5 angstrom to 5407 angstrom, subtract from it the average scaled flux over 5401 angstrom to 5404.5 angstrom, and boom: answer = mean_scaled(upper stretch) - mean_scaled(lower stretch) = -0.13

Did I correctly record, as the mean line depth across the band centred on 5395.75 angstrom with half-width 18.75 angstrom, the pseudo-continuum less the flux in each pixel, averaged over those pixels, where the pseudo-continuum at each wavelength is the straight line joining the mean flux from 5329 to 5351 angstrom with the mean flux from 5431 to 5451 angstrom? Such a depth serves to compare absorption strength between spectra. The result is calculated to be -1.1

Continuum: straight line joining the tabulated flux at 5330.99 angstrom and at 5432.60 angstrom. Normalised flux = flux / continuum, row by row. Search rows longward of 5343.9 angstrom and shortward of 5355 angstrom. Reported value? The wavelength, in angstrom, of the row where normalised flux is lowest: 5346.97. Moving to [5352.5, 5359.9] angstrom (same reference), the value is 5356.83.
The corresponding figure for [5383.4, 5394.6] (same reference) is 5391.48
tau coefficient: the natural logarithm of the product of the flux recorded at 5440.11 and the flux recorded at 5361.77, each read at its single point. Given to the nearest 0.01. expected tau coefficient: 5.21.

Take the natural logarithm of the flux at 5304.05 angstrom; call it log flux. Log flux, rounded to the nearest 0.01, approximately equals 2.54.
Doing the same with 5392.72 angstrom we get 2.77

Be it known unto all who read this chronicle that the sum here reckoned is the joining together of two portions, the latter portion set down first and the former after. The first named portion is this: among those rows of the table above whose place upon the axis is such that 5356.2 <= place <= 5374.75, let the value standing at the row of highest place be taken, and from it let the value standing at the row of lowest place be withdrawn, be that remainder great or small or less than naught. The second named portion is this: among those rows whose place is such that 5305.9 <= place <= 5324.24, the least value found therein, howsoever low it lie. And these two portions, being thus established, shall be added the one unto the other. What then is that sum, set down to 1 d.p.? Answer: 11.6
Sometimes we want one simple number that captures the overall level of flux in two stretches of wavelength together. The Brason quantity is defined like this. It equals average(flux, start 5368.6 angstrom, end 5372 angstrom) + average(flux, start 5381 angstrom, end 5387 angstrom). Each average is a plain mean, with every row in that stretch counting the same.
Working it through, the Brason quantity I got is 29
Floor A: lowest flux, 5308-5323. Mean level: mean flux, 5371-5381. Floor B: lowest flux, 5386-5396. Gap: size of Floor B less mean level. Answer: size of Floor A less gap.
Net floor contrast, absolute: 12.0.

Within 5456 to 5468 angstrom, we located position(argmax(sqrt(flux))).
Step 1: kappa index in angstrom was 5467.74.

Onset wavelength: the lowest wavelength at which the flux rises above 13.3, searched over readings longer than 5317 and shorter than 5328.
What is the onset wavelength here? 5318.73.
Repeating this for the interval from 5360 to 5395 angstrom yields 5360.53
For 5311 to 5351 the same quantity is 5311.39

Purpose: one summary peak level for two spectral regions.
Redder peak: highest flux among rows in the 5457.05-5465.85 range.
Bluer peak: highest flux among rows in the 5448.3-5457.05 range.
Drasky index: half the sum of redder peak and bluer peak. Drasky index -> 12.6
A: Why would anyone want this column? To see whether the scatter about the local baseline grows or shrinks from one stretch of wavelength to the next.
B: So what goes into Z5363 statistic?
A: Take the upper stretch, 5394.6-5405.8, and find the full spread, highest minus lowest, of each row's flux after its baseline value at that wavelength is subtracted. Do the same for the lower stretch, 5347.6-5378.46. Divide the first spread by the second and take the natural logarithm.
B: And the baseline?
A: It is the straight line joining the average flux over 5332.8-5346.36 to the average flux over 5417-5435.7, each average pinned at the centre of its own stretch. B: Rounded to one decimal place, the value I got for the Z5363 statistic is -0.3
